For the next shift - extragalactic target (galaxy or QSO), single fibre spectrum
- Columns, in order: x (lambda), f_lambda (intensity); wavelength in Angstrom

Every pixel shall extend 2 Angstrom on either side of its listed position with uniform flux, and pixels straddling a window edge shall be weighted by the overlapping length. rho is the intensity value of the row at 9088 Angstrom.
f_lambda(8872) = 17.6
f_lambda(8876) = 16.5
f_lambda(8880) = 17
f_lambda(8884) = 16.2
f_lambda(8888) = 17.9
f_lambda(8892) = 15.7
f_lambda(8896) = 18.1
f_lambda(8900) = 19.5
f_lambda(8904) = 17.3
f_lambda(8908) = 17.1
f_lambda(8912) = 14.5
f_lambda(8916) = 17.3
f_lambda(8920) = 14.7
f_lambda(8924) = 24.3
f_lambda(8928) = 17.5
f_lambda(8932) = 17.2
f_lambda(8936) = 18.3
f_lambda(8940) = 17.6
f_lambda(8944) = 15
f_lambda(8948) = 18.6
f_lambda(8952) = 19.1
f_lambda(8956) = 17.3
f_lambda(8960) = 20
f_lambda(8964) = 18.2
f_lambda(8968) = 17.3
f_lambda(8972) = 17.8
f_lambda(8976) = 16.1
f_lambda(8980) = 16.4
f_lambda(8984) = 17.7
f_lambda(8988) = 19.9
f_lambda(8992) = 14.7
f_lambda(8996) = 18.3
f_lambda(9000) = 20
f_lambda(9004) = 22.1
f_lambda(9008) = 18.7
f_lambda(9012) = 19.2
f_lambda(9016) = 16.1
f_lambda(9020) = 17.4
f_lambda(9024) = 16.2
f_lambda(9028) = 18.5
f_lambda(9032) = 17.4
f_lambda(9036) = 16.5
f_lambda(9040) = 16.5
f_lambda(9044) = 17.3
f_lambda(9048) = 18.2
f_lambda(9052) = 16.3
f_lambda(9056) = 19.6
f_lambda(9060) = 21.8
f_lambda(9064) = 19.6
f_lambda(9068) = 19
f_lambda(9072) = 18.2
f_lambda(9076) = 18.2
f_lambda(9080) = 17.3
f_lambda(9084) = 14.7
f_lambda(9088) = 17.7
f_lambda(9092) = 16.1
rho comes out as 17.7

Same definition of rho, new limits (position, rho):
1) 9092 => 16.1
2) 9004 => 22.1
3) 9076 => 18.2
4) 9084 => 14.7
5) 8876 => 16.5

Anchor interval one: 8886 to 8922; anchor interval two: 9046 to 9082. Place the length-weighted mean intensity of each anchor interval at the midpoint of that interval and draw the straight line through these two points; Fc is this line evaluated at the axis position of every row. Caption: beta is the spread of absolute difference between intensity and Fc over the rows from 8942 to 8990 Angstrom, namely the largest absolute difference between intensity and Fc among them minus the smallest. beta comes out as 2.4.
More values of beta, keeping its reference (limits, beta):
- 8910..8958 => 7.2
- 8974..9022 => 4.0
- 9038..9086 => 3.9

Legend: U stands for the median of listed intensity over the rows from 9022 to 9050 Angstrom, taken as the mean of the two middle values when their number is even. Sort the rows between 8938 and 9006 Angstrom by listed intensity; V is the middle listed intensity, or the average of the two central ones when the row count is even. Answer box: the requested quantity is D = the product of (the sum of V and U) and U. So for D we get 607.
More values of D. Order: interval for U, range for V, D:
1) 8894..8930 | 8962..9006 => 607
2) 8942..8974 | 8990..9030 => 655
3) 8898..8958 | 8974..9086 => 610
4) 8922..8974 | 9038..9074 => 641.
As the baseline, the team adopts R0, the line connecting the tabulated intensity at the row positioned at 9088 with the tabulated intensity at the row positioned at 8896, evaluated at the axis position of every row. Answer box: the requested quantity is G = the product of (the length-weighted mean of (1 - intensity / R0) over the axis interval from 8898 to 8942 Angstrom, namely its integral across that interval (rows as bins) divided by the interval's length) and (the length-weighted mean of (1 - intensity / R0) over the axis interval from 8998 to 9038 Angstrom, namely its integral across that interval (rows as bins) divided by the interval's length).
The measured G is -0.0003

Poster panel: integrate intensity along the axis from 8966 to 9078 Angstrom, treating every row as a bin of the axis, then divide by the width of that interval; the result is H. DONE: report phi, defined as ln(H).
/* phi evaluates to 2.892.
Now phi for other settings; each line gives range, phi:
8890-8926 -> 2.869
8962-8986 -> 2.848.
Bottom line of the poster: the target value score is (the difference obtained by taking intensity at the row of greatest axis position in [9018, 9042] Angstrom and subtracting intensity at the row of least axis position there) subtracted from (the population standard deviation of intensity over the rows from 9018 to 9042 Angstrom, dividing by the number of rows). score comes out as 2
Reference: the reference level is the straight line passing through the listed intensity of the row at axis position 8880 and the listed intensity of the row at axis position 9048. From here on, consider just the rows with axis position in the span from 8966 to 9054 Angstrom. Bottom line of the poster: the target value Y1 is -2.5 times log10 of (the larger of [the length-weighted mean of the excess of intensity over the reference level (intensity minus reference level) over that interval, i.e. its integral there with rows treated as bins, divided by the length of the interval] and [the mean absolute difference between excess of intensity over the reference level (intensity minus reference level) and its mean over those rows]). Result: -0.28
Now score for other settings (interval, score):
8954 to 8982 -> 2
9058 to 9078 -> 5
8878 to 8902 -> -1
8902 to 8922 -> 4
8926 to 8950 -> 0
